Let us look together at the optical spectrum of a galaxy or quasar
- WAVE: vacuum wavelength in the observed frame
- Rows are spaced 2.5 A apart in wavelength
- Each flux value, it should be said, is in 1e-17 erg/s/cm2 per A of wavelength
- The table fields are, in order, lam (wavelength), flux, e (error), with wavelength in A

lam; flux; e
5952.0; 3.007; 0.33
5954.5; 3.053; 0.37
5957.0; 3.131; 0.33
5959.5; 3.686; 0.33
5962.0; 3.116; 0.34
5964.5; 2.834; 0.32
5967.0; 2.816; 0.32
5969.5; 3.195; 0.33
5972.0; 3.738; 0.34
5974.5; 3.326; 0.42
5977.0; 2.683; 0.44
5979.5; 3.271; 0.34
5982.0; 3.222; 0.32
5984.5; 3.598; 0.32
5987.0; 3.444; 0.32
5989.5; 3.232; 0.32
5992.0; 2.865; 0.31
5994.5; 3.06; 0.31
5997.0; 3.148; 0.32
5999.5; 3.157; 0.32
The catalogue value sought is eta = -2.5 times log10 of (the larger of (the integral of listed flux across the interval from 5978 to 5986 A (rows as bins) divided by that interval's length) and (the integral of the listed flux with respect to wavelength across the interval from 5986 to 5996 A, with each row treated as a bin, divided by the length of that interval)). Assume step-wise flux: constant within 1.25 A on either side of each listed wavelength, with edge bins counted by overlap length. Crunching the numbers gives -1.31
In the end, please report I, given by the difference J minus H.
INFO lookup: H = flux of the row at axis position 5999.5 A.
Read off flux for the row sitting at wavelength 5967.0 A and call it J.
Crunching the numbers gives -0.3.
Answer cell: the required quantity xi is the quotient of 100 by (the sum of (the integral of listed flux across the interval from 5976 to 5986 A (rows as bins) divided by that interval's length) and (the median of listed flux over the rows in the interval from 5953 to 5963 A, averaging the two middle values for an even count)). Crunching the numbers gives 15.8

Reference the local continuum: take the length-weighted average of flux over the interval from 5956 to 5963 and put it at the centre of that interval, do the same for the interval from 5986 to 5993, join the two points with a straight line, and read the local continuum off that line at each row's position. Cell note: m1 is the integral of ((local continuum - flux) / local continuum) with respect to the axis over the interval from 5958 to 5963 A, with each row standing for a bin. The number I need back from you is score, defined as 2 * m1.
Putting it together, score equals -0.25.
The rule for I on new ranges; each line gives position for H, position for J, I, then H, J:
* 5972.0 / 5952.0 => -0.7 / 3.738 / 3.007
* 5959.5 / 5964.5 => -0.9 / 3.686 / 2.834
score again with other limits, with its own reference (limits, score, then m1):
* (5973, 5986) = -0.04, -0.02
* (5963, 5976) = 0.83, 0.42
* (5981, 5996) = -0.45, -0.22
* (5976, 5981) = 0.71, 0.36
